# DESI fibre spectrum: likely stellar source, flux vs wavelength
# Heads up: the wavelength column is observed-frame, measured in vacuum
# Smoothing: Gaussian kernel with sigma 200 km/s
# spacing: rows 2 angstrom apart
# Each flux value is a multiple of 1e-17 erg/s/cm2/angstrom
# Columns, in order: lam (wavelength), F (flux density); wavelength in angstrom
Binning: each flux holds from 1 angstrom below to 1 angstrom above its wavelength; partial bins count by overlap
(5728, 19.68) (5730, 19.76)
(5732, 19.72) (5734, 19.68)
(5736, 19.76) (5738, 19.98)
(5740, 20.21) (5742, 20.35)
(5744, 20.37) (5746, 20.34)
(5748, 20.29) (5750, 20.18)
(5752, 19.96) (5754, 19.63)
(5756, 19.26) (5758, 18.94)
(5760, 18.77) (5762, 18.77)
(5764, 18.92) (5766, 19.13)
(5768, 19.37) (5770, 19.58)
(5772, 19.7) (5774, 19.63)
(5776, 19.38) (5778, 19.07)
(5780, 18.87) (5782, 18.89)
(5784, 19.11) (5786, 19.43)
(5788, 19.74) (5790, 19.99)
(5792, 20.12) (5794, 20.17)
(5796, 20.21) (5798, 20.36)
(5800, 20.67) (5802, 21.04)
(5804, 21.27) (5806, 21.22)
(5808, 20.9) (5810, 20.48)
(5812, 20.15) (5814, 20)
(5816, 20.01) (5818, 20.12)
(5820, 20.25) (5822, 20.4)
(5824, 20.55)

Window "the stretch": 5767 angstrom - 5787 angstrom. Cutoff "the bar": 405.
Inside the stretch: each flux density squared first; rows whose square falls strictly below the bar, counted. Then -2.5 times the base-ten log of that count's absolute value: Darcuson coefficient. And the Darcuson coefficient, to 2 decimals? -2.50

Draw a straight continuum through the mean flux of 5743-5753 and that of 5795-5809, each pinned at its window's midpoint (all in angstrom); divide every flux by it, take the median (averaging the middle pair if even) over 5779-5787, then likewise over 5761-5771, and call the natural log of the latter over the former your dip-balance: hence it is 0.02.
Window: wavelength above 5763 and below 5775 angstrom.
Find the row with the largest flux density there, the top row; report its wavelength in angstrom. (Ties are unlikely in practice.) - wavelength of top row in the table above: 5772 angstrom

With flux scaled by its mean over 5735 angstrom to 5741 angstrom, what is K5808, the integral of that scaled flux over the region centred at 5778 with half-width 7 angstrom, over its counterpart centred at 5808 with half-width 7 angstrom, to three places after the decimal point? 0.928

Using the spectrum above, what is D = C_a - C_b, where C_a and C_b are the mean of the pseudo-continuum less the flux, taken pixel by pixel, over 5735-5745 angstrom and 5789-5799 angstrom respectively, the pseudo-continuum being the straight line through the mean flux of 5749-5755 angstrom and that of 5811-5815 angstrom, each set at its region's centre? -0.10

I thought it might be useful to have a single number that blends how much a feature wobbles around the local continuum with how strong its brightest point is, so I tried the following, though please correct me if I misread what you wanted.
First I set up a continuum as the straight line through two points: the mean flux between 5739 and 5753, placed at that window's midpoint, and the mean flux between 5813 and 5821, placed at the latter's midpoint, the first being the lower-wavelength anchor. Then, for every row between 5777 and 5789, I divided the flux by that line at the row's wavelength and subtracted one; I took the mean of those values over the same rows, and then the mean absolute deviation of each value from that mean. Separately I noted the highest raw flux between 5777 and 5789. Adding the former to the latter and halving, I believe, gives 9.9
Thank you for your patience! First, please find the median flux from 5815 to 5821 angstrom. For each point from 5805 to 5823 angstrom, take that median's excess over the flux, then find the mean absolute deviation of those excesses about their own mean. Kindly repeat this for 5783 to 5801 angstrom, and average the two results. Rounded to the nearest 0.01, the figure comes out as 0.34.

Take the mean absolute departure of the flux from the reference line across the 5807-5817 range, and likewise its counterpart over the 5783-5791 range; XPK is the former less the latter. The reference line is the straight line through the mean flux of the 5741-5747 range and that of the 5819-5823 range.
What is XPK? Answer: -0.5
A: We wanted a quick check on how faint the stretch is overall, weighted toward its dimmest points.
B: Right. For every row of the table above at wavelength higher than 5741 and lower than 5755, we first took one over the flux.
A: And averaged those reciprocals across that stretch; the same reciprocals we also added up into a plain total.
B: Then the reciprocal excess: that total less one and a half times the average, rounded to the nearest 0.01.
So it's 0.27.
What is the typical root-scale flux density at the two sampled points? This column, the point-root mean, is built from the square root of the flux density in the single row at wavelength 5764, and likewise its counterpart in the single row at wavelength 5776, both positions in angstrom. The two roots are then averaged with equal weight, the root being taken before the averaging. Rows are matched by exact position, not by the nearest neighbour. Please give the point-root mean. 4.38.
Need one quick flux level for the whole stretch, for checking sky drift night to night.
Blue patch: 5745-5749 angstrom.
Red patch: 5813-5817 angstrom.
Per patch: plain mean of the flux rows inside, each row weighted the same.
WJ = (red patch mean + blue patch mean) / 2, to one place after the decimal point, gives 20.2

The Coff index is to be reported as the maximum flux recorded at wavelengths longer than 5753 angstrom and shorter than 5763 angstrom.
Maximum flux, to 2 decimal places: 19.63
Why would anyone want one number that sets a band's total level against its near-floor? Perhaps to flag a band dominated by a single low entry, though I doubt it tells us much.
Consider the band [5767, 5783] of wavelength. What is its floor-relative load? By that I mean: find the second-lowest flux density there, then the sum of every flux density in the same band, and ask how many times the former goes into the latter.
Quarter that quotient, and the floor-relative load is 2.0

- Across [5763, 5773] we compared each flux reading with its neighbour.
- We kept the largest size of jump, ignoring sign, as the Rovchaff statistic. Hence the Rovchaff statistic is 0.24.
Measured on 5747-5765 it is 0.37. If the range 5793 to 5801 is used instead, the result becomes 0.31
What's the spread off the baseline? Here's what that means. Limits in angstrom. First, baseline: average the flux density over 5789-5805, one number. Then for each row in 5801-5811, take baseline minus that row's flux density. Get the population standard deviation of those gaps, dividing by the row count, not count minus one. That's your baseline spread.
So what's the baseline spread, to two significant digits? 0.28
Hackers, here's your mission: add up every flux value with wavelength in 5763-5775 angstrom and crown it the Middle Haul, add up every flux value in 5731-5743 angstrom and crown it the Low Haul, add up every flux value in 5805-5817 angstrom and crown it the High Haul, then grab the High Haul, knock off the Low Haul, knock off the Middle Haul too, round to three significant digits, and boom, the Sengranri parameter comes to -113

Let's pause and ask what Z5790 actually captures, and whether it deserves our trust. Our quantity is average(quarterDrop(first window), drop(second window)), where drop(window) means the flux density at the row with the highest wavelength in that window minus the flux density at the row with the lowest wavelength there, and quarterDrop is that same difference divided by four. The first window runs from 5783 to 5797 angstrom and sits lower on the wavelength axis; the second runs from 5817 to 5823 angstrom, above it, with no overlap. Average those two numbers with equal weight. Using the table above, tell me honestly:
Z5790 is 0.28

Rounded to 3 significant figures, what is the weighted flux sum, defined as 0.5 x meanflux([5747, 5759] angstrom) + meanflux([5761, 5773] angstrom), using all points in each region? 29.1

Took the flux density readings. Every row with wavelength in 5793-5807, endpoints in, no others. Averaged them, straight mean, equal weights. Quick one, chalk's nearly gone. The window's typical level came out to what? 20.7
